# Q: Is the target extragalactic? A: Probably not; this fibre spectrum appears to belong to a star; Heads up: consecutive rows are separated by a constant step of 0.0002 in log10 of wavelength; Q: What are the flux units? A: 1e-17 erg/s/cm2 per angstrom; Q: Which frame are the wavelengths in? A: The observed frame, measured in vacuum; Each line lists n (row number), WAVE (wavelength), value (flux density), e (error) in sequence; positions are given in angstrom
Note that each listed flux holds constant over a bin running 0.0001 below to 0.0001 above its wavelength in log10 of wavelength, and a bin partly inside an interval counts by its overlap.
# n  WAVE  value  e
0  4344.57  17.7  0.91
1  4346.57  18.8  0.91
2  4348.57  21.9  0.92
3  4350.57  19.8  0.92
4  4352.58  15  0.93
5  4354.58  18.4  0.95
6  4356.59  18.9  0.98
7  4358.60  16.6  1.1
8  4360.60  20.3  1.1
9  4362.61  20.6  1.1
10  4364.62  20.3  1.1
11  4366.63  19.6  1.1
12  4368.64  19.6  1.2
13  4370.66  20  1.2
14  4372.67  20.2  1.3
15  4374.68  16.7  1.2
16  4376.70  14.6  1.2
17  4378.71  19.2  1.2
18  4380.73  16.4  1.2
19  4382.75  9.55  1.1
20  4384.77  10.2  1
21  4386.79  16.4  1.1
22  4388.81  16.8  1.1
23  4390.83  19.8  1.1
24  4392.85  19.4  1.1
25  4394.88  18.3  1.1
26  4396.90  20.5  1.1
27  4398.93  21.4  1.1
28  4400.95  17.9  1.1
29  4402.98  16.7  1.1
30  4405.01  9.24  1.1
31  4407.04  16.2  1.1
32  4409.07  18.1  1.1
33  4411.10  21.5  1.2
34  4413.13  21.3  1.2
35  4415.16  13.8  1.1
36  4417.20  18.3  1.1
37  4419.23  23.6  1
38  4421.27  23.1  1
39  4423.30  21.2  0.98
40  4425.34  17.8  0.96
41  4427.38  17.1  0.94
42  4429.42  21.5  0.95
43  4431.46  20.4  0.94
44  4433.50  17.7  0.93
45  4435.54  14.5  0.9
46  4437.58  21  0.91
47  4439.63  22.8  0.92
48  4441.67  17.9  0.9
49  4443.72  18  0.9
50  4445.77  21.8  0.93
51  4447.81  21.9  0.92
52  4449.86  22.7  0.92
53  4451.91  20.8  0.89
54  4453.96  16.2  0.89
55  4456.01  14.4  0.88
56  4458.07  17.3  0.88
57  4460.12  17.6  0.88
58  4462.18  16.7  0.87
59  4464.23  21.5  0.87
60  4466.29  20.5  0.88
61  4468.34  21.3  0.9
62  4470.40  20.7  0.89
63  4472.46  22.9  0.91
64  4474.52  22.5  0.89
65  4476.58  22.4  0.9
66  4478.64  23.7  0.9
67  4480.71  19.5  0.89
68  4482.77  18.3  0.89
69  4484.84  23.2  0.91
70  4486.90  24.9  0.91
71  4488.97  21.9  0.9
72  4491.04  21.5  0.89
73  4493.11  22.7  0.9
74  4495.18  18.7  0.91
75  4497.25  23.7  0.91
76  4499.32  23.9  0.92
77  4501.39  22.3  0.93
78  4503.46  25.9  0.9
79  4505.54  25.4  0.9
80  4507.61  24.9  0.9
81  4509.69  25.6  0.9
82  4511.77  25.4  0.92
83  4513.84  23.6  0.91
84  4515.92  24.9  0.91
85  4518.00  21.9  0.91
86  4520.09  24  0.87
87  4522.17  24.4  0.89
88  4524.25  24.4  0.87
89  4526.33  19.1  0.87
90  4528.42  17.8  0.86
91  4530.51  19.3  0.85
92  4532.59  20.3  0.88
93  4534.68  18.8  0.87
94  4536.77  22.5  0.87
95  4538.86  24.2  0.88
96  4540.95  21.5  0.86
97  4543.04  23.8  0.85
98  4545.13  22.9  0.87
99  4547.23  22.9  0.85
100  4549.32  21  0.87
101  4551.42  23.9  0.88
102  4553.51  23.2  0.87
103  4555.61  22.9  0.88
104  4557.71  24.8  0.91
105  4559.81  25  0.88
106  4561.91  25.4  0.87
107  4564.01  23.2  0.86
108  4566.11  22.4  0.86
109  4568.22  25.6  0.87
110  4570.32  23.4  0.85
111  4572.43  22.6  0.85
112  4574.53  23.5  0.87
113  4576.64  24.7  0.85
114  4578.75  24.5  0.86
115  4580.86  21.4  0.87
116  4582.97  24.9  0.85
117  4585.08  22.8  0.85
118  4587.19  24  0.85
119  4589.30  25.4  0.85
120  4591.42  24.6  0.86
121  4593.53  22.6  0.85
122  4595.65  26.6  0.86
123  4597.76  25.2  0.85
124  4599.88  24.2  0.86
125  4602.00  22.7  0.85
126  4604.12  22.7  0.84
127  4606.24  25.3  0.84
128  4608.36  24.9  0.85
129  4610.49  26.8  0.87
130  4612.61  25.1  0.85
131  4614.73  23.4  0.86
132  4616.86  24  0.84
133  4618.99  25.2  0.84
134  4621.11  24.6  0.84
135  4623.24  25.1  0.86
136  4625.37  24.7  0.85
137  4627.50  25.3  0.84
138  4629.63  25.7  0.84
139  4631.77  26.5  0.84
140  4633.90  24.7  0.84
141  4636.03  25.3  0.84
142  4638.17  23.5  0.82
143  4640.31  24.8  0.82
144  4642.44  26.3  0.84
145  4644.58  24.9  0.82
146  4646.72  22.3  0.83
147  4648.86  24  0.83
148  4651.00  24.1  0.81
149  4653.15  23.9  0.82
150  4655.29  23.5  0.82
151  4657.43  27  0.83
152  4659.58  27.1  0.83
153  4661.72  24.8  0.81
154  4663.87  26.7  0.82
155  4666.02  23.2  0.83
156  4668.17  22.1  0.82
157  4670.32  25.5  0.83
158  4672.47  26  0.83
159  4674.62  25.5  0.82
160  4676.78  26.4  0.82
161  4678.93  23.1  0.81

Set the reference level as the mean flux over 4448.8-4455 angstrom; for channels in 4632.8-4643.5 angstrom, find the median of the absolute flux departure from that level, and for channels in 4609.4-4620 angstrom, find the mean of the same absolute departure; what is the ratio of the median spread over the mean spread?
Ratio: 1.0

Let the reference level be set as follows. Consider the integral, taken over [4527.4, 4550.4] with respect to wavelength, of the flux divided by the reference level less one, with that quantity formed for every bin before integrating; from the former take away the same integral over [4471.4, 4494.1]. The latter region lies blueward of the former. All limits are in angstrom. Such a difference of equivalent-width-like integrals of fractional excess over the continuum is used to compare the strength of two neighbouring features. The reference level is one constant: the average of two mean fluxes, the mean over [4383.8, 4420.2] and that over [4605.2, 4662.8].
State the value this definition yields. -1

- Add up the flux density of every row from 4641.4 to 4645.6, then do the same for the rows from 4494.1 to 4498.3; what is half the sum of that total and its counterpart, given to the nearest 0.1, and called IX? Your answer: 46.8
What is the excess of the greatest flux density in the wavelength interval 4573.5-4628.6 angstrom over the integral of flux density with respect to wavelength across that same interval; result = -1317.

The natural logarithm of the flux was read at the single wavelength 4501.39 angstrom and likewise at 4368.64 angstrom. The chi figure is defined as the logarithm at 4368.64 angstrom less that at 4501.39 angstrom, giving -0.13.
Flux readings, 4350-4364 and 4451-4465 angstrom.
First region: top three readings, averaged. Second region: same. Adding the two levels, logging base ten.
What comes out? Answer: 1.60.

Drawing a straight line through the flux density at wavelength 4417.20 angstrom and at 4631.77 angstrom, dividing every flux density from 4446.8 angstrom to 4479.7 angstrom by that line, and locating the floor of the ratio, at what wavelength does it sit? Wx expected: 4456.01 angstrom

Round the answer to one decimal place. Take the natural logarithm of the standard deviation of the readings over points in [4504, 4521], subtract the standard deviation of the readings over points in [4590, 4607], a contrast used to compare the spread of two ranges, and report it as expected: -1.2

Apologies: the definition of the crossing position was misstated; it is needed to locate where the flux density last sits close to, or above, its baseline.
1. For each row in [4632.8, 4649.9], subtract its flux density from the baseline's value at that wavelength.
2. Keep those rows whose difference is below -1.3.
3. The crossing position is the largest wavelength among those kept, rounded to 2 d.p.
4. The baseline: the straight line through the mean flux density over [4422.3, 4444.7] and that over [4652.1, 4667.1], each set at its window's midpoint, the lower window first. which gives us 4642.44 angstrom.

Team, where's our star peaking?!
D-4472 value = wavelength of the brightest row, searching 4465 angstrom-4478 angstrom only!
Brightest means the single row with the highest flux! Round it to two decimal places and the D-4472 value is 4472.46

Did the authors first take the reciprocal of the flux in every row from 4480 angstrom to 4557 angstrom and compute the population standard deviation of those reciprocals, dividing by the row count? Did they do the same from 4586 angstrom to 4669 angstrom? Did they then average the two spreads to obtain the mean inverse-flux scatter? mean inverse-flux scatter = 0.0035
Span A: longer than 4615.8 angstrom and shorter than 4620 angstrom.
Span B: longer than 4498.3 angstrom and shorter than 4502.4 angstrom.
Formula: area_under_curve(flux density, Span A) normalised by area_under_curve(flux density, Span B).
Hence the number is 1.09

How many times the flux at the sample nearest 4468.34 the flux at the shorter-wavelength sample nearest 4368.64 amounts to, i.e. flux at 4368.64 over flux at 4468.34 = 0.92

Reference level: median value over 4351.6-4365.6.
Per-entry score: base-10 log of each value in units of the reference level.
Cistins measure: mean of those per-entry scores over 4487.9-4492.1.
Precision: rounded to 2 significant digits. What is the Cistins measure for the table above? 0.060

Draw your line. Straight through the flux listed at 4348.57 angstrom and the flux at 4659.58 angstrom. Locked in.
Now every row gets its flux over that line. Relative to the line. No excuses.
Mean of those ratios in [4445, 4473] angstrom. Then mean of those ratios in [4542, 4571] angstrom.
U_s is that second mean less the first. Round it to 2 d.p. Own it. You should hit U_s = 0.10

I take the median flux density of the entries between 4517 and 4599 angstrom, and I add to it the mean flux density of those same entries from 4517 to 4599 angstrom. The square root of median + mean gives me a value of 6.82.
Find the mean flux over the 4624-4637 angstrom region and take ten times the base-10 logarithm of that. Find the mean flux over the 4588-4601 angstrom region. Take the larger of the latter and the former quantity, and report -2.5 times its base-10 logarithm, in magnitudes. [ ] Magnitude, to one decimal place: -3.5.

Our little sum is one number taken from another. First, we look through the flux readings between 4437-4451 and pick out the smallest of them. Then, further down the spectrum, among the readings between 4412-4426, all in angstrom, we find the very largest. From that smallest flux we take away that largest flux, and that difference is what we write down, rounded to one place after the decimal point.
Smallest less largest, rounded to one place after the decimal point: -5.7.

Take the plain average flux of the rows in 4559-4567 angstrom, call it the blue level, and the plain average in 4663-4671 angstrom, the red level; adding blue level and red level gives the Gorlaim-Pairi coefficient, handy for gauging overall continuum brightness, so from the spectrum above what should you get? 48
